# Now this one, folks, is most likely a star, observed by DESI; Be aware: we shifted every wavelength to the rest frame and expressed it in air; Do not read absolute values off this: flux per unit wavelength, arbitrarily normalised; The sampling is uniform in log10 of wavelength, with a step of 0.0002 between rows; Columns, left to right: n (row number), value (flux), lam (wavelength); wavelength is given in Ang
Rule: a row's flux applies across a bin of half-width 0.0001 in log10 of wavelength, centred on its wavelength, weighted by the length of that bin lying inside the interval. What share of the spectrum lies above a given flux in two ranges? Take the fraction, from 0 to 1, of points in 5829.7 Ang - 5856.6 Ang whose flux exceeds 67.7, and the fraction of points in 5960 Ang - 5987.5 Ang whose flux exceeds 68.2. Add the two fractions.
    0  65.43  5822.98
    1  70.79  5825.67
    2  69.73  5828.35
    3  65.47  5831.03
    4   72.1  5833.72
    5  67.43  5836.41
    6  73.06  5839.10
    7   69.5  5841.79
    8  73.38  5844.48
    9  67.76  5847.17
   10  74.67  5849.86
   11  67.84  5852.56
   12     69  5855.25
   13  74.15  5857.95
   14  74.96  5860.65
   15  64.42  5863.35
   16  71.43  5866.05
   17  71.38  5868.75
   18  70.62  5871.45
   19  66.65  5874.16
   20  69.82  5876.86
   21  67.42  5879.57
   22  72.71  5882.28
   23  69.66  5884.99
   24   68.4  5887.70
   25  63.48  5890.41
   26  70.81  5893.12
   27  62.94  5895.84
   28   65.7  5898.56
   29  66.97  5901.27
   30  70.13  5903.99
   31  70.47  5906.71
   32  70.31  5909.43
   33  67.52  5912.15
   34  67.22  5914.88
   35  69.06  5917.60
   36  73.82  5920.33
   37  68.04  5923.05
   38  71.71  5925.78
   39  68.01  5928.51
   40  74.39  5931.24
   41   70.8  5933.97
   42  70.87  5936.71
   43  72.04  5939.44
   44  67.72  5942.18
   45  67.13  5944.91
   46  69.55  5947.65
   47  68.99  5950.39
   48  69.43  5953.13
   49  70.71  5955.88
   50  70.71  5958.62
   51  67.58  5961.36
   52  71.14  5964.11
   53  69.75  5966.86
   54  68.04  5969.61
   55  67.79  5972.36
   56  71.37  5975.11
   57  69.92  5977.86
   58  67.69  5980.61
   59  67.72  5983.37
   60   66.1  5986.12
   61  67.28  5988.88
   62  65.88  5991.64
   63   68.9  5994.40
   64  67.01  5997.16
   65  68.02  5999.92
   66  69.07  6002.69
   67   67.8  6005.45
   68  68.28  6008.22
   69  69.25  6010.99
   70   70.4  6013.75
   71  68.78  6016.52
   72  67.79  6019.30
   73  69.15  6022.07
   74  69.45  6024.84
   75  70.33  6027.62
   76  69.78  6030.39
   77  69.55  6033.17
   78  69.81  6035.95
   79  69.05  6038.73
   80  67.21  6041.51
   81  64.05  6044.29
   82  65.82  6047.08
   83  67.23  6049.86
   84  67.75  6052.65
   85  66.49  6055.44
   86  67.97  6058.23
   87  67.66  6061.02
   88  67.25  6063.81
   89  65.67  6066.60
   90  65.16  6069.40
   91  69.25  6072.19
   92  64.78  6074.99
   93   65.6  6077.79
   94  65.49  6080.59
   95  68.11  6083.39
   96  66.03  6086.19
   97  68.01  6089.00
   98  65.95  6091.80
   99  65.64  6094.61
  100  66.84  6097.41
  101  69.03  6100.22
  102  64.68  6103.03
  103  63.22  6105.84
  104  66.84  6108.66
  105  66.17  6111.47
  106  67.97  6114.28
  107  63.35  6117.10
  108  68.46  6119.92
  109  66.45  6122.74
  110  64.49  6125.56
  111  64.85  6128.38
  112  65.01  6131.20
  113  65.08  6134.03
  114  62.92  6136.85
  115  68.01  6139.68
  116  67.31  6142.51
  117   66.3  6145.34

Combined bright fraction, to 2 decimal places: 1.20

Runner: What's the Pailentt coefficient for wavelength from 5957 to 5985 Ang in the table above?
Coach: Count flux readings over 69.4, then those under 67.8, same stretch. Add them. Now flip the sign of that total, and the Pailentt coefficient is -9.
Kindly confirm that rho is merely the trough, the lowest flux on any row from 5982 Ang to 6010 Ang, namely 65.88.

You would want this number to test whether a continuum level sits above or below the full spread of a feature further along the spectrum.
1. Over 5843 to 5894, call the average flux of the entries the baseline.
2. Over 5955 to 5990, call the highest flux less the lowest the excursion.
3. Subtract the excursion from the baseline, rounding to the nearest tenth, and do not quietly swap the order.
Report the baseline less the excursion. 64.7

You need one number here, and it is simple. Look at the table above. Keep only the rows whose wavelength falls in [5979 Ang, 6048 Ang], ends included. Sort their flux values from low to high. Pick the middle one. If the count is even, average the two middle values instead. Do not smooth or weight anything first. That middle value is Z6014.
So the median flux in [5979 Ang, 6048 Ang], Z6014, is 68.3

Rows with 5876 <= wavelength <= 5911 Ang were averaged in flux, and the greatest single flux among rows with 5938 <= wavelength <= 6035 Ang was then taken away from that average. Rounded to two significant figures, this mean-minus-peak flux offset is -3.7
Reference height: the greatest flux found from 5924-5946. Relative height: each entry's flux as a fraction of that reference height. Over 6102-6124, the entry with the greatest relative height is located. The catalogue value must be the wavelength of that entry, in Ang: 6119.92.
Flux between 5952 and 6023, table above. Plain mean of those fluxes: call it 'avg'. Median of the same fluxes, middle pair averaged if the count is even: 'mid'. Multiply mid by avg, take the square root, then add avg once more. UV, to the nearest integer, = 137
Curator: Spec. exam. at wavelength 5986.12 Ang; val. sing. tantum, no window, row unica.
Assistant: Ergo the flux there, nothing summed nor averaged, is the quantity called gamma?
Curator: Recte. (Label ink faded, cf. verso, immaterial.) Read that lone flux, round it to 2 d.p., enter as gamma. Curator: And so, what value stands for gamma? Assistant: 66.10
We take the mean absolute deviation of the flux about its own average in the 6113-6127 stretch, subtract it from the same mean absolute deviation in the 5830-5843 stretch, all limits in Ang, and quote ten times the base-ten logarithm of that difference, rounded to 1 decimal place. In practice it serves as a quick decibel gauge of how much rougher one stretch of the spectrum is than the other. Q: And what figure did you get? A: -1.7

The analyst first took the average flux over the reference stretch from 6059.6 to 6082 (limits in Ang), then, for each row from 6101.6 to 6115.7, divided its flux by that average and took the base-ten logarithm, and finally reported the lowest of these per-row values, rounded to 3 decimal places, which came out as -0.021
